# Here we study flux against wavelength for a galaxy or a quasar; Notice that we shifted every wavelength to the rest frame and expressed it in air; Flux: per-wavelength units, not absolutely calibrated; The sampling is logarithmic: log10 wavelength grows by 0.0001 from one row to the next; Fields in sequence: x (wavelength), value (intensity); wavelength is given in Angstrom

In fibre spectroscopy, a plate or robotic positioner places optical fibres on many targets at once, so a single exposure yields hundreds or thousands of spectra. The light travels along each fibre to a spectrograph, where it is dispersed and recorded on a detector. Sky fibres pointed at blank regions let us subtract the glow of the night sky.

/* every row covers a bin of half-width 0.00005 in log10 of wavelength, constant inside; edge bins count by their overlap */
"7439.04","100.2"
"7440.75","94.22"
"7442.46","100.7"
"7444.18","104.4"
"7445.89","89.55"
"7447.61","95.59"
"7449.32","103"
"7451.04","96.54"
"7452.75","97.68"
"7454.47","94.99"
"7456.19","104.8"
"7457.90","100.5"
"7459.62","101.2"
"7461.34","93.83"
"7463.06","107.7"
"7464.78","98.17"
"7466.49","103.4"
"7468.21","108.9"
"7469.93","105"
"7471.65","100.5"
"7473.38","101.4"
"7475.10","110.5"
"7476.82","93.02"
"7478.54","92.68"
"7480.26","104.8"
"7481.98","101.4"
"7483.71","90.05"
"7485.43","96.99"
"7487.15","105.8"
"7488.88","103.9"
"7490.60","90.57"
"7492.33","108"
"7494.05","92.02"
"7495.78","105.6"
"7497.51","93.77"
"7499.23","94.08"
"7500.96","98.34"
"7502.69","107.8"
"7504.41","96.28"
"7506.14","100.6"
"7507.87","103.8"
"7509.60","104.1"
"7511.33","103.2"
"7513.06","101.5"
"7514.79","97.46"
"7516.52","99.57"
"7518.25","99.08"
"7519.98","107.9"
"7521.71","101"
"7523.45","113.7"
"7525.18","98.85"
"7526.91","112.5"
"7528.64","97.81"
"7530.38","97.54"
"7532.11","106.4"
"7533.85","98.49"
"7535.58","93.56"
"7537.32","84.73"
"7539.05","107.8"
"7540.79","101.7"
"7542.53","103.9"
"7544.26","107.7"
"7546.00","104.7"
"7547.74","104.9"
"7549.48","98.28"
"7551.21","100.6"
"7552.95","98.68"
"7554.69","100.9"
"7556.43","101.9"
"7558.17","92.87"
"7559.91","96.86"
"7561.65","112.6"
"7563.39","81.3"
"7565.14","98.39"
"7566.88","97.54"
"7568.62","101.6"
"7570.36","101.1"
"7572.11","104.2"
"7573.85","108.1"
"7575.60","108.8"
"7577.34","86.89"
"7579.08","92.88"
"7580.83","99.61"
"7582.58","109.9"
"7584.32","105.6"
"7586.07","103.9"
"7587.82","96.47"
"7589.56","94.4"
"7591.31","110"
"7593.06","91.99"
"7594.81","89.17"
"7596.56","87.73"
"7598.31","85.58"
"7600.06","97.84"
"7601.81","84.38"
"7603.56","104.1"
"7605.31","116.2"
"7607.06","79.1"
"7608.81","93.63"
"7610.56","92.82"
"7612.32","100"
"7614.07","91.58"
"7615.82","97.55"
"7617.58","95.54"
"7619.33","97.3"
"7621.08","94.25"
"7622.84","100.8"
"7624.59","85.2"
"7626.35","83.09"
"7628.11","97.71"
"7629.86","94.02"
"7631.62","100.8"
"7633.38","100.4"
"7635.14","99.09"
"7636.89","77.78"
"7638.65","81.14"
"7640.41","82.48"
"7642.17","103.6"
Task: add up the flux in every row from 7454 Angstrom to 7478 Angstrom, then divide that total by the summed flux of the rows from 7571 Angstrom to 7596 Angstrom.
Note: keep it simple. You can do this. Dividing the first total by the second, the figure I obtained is 1.02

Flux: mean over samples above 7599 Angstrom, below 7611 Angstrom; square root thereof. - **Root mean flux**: 9.8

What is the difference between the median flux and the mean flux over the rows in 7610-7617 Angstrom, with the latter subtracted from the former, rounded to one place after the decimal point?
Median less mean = -0.3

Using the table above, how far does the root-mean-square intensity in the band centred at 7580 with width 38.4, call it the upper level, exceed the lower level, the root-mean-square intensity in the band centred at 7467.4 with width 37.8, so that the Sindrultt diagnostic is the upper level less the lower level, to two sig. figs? -1.5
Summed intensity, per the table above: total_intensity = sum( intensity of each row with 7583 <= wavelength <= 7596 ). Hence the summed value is 692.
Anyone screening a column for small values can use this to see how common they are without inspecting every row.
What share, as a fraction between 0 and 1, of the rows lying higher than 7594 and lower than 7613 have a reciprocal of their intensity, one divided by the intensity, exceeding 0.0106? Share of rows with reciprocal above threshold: 0.64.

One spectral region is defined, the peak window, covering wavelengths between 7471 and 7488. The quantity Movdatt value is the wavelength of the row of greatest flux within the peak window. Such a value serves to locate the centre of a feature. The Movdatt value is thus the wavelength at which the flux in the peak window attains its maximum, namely 7475.10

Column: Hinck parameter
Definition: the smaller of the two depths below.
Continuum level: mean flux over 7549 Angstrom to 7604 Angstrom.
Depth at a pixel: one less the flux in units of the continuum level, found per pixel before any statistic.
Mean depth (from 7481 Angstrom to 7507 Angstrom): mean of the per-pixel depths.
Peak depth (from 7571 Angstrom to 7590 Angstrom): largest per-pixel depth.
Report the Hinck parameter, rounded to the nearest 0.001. -0.008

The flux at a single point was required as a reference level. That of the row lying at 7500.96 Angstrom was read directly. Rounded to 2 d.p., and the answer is 98.34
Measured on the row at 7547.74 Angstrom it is 104.90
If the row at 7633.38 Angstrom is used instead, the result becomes 100.40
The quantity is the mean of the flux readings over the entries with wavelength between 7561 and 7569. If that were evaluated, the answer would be 98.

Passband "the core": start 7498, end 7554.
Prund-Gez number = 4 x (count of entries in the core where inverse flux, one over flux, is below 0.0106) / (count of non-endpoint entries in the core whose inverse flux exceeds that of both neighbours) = 11.6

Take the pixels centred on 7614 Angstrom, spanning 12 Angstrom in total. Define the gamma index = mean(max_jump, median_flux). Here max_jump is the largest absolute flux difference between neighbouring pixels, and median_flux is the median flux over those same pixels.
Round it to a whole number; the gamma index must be 52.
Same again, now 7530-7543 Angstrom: 62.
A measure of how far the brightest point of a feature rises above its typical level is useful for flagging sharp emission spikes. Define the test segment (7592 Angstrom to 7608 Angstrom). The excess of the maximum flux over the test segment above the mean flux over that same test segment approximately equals 23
